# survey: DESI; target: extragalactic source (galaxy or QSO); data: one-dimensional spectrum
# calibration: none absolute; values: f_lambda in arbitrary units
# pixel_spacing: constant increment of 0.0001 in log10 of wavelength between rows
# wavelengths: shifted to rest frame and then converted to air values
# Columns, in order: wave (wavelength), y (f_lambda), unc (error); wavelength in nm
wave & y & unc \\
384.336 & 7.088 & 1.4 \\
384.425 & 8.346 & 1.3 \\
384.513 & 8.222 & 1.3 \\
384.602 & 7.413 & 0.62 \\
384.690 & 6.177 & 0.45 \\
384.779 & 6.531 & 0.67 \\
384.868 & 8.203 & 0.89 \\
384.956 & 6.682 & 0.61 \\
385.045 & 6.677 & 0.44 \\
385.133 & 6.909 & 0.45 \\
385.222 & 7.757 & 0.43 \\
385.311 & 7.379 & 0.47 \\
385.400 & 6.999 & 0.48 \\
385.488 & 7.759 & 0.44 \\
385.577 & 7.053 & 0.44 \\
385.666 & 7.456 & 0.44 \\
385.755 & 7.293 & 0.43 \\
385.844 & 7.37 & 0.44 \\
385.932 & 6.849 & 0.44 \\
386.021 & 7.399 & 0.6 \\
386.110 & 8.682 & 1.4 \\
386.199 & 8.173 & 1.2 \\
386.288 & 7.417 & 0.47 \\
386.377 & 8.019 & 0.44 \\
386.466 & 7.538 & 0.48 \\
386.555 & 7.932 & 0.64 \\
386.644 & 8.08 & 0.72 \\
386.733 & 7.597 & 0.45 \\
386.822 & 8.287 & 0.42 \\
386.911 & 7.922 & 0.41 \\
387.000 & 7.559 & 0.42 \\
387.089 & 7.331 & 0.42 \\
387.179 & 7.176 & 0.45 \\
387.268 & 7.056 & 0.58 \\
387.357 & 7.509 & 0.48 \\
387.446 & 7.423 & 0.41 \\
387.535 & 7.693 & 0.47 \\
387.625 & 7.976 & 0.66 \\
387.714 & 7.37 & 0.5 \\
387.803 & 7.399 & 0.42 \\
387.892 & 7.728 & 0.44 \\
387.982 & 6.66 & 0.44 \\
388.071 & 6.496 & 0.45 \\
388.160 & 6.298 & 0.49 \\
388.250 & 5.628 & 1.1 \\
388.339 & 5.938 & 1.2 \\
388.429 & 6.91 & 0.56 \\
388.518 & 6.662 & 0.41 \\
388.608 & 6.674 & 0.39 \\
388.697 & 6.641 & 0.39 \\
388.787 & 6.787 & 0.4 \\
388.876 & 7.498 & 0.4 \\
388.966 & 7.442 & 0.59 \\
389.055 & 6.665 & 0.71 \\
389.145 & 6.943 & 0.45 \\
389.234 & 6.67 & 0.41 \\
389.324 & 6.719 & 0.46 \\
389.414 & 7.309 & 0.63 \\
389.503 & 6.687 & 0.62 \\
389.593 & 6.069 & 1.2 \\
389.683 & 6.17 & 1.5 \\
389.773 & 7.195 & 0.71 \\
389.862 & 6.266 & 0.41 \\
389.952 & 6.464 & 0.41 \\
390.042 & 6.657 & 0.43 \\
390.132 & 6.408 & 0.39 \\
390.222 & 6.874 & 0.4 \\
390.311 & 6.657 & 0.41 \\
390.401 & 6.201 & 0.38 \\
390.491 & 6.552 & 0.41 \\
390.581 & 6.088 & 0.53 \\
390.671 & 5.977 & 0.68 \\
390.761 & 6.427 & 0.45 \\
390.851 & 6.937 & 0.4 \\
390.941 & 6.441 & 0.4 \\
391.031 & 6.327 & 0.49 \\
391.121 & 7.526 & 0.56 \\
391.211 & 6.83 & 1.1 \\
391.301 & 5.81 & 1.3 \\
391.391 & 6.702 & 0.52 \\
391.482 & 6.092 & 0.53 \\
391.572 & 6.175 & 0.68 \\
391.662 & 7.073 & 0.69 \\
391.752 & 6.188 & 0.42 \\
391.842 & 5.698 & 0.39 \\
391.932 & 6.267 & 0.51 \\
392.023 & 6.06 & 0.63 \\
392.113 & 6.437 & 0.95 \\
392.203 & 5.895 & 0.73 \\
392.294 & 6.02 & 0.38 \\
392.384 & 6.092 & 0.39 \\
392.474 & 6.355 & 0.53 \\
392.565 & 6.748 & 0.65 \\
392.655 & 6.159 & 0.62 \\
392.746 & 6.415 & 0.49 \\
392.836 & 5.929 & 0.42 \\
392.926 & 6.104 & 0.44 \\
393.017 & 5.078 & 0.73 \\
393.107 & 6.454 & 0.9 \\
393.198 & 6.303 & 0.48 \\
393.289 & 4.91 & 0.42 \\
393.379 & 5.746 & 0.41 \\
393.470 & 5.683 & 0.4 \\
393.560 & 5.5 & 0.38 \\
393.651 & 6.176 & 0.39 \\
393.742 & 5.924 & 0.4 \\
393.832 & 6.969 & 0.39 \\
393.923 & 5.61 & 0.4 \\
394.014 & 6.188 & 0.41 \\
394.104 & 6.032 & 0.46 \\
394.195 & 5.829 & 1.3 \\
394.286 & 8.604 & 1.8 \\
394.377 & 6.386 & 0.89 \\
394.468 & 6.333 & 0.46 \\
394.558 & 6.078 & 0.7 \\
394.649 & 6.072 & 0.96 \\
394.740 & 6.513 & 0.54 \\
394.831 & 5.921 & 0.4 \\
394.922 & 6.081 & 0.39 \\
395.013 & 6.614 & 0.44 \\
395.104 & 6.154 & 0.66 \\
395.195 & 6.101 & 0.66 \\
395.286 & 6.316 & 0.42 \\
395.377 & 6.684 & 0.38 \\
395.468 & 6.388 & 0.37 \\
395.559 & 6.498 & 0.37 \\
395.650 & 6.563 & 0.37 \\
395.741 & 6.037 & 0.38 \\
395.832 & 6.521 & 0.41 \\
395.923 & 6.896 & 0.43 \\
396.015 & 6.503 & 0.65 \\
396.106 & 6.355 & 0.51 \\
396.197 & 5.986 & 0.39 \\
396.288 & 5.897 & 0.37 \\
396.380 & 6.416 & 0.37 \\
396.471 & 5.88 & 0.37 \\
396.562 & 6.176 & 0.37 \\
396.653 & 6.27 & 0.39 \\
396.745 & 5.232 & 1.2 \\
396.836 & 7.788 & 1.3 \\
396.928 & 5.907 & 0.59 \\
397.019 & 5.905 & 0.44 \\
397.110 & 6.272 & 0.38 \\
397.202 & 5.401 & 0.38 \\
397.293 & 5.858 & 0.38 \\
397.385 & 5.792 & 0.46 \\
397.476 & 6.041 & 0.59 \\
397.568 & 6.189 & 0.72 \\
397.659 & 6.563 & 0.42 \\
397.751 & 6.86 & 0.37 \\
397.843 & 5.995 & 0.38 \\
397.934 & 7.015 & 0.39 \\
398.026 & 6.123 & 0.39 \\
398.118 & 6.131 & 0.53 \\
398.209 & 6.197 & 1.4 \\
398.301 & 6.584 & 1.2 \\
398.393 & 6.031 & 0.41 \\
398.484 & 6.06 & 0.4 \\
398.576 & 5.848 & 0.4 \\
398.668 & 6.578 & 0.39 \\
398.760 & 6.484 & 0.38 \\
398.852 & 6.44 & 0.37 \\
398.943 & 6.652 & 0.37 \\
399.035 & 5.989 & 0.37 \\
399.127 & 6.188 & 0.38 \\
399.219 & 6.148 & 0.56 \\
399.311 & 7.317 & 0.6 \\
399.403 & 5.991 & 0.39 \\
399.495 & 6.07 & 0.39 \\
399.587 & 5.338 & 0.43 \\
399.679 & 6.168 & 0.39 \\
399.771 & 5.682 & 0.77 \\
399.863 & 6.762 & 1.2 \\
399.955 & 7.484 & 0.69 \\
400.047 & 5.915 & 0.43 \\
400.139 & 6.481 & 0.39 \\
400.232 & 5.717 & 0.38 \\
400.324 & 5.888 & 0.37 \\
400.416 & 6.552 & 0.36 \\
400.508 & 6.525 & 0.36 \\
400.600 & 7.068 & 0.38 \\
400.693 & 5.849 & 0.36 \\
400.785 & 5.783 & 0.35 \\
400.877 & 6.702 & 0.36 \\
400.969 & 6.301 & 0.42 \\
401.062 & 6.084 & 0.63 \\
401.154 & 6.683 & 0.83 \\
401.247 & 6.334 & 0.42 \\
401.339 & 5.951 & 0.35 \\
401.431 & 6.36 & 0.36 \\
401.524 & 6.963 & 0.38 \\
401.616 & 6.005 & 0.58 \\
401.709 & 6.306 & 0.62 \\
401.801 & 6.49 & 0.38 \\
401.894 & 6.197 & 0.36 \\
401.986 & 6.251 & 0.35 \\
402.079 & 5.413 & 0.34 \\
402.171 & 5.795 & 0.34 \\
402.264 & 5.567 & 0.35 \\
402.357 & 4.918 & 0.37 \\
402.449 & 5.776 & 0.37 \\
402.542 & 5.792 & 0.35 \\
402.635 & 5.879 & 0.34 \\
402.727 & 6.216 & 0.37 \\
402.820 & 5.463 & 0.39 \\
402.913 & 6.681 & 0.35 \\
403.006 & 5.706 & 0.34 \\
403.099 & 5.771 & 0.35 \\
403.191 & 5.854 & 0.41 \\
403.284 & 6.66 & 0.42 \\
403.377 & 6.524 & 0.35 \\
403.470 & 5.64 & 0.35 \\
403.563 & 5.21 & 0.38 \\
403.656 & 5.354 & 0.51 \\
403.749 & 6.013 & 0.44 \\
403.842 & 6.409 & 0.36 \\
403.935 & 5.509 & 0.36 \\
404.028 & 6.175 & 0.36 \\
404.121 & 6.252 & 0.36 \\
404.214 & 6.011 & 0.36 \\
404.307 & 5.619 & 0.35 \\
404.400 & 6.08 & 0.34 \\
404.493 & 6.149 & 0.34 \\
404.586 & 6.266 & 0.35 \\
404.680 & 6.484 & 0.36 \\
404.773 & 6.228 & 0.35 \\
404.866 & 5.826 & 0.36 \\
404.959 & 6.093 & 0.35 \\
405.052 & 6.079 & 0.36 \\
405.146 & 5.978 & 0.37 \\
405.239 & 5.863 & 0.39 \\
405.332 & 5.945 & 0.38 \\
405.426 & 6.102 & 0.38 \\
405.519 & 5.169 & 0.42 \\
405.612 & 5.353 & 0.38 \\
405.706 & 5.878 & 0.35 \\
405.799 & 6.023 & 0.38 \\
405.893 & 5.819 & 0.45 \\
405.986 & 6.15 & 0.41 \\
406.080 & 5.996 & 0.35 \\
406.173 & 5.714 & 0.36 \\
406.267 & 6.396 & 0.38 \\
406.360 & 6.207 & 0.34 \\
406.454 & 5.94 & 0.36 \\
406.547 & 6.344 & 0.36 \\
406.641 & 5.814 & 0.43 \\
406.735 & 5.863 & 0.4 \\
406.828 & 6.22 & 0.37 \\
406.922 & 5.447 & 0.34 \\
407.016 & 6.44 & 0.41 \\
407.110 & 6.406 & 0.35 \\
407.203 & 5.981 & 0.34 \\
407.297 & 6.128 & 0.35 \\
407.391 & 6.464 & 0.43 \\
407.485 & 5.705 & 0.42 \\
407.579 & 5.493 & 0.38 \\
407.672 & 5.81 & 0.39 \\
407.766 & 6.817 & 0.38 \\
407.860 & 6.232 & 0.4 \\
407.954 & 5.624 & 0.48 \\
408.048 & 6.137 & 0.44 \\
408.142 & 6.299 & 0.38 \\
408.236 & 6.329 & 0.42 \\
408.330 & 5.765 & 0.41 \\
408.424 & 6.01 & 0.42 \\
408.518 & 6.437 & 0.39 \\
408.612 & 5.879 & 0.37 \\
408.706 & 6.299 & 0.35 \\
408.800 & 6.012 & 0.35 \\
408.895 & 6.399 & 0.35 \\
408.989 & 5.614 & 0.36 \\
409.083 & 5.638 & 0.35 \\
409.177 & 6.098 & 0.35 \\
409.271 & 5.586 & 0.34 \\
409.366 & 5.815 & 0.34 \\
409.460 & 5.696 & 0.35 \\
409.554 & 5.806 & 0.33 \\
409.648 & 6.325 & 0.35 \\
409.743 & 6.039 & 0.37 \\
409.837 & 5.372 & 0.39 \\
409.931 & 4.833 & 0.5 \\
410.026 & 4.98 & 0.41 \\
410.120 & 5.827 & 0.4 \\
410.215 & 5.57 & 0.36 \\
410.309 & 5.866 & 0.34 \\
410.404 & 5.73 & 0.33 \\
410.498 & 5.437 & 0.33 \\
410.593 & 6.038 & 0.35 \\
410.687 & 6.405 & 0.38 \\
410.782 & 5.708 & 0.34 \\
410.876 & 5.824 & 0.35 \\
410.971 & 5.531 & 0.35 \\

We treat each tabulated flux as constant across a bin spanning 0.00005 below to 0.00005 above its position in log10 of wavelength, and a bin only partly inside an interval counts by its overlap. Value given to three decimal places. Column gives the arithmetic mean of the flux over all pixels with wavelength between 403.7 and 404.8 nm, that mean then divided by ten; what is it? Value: 0.610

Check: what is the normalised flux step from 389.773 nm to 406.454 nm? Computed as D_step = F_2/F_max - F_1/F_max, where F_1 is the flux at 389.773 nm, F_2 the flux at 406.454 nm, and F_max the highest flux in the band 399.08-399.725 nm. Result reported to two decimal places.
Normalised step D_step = -0.17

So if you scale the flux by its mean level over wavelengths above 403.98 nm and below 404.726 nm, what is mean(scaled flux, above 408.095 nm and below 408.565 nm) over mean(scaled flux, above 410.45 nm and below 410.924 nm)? 1.05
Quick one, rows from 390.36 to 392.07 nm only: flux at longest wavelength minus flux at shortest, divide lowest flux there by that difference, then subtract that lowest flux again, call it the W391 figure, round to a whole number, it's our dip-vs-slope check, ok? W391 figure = -46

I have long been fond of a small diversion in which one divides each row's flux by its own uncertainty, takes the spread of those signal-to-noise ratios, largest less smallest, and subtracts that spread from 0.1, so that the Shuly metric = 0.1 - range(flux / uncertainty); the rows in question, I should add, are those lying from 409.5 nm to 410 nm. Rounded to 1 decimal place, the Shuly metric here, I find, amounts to -8.3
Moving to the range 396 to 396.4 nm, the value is -7.2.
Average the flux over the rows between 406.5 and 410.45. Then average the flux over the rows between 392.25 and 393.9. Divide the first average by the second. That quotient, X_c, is 0.98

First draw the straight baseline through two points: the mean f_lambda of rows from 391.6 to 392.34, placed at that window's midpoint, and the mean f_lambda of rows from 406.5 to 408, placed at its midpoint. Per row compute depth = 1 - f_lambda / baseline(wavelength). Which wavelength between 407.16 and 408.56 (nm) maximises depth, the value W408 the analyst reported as 407.579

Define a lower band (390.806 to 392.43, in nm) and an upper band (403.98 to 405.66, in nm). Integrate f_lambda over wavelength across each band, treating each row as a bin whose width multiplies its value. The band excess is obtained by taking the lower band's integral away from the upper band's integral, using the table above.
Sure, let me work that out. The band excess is -0.3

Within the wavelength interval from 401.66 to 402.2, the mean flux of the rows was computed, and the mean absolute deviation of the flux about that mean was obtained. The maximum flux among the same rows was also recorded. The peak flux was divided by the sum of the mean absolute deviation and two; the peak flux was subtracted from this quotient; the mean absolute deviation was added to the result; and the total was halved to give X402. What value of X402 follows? -1.69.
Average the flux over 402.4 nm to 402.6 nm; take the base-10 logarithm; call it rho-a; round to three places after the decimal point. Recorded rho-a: 0.762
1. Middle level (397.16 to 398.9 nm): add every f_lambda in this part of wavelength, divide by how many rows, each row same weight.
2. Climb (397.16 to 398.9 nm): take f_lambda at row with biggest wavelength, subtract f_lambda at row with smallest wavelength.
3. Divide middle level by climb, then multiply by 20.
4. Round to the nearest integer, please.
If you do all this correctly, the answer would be 120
